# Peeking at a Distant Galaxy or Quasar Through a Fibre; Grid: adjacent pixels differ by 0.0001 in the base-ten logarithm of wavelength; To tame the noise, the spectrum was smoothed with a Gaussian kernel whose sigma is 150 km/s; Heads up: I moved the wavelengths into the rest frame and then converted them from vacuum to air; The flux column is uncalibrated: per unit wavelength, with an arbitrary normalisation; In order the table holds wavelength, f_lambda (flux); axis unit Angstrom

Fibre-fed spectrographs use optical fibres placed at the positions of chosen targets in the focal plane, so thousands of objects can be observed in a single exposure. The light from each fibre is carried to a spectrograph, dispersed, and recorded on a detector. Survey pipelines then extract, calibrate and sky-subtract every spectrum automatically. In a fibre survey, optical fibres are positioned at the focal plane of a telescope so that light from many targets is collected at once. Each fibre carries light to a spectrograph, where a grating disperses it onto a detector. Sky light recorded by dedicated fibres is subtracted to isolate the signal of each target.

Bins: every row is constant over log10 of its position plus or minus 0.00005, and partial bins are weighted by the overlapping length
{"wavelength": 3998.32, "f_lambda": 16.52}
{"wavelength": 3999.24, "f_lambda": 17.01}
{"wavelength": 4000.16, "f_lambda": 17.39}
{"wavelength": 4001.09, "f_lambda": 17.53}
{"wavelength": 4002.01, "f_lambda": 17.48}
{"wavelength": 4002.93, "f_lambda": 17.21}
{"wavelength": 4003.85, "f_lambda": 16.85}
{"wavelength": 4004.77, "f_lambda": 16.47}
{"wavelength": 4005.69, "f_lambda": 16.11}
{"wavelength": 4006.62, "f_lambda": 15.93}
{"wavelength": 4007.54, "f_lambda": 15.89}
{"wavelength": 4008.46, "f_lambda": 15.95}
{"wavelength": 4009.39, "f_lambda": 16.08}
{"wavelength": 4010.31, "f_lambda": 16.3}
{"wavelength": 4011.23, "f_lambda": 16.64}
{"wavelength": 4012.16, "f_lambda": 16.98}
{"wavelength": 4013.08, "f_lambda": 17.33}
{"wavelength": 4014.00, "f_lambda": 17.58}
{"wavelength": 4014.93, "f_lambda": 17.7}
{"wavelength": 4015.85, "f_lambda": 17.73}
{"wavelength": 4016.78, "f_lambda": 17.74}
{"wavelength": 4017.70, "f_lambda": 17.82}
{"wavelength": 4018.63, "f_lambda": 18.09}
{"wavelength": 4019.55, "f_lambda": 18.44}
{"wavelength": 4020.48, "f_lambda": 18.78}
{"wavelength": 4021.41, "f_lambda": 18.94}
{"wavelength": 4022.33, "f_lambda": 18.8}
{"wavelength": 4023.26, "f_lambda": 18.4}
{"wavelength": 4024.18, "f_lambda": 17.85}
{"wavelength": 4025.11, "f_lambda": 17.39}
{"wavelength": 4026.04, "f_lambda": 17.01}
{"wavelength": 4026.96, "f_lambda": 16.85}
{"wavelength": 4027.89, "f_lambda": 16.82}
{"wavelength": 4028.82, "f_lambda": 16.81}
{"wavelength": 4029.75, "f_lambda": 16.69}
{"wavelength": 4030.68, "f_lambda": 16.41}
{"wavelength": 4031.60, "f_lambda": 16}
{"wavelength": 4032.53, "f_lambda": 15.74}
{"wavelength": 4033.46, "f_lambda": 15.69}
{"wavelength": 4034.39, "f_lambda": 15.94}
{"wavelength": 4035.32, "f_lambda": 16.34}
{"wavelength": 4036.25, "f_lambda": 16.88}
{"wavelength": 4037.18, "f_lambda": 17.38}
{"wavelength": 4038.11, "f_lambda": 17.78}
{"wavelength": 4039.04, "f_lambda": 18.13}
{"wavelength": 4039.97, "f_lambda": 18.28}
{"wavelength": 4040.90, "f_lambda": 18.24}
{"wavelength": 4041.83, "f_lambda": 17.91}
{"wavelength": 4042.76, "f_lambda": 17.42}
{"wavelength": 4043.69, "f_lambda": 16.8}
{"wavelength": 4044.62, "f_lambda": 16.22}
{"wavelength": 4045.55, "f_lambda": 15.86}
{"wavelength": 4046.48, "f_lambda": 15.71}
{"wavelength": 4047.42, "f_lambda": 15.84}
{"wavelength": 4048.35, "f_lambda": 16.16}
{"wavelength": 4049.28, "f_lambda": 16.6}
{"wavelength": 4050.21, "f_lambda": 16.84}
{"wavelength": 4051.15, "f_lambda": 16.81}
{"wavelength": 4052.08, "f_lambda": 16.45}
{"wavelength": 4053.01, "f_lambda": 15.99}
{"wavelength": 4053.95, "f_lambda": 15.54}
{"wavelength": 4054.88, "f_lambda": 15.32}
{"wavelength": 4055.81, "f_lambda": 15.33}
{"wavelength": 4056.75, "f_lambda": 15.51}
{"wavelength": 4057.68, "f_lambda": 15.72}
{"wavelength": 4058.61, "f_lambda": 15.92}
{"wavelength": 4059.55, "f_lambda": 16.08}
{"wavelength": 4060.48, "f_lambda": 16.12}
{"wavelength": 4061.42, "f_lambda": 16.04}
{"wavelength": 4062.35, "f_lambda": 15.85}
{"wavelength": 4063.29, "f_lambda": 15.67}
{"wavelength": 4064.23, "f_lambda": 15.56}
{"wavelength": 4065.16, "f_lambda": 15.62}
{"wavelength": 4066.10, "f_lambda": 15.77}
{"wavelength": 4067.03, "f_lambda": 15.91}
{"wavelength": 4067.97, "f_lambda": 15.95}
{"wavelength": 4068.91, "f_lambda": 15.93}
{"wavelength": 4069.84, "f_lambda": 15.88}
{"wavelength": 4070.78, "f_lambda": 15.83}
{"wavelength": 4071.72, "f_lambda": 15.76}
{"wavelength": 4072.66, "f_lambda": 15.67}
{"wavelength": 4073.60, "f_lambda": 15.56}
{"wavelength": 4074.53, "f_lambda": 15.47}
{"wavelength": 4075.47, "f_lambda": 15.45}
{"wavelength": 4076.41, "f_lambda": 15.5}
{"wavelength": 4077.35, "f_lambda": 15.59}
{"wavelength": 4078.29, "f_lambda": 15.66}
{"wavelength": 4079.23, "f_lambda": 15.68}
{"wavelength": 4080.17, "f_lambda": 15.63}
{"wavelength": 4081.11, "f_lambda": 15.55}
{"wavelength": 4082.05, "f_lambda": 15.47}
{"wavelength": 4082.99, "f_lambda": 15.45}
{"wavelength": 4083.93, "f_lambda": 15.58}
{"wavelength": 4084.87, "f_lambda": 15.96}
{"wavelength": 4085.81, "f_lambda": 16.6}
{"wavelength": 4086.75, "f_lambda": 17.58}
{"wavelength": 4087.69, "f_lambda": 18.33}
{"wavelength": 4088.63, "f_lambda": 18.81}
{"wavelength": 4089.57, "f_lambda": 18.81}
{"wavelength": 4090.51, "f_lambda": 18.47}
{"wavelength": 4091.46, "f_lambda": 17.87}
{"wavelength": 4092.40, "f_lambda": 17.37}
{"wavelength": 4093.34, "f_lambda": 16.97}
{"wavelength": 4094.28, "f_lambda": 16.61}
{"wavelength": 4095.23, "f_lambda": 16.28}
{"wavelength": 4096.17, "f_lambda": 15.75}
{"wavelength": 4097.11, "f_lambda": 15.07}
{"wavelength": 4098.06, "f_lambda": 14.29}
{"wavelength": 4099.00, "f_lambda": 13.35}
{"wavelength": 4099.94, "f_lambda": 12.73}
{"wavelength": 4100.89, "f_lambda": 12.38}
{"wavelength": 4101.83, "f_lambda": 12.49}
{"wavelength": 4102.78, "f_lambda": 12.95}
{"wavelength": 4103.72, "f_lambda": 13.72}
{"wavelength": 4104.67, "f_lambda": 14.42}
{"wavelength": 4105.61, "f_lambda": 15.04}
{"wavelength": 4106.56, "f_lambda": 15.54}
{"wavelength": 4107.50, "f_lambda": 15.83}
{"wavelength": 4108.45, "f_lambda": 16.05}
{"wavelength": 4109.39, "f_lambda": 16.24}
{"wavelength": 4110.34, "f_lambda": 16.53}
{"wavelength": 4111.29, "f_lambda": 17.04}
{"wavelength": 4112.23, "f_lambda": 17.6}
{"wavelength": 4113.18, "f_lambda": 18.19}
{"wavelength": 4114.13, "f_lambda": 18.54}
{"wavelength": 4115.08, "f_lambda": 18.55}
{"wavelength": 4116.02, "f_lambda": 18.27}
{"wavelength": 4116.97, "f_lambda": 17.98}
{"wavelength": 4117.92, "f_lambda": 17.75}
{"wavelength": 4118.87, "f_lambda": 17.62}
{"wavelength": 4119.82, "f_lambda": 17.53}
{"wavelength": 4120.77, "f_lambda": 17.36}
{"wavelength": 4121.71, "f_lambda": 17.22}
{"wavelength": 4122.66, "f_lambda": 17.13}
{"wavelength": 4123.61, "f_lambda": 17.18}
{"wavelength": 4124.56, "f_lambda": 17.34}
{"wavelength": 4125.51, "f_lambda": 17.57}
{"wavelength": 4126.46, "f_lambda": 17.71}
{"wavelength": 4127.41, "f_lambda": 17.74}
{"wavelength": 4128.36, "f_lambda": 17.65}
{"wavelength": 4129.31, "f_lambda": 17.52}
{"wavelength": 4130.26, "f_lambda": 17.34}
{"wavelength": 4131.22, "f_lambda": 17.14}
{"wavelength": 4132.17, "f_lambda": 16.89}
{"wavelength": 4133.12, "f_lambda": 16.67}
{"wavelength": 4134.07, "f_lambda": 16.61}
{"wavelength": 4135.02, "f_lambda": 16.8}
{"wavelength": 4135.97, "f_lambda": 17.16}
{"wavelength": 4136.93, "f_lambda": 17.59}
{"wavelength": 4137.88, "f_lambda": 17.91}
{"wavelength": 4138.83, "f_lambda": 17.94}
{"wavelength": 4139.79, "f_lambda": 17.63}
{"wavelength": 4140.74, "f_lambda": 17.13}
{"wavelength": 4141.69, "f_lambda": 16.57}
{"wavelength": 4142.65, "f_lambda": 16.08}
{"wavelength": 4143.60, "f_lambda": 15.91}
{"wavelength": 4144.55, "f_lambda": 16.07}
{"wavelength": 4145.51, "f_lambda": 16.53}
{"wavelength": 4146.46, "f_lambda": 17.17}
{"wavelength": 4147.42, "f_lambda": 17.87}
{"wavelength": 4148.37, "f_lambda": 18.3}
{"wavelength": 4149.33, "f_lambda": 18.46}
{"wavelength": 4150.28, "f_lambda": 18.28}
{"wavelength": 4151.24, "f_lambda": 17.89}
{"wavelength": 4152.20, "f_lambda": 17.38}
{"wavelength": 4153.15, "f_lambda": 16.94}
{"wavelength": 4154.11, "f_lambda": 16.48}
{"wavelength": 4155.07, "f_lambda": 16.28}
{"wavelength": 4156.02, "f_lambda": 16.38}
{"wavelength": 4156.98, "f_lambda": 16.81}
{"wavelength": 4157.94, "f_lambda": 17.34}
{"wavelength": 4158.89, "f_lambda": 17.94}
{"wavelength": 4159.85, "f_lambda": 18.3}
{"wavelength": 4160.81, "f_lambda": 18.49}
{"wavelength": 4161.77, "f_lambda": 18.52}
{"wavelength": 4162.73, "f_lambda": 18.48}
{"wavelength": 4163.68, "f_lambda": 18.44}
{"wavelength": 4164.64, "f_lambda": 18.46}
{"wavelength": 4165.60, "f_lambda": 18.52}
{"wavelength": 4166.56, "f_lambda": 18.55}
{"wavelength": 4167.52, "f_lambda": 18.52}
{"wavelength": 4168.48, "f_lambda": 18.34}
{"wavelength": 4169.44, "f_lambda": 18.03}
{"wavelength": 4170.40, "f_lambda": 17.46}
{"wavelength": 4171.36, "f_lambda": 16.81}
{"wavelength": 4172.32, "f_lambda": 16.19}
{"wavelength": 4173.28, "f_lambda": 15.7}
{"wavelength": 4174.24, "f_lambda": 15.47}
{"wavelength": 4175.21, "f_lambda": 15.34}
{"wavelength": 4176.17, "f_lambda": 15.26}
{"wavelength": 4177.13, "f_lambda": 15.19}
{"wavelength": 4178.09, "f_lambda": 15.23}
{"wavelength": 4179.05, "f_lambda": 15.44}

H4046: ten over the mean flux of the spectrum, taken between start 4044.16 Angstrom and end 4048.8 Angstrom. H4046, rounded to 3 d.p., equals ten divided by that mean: 0.627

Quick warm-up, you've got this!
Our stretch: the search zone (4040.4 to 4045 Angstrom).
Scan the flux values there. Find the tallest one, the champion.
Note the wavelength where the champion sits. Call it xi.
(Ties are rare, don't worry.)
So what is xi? 4040.90 Angstrom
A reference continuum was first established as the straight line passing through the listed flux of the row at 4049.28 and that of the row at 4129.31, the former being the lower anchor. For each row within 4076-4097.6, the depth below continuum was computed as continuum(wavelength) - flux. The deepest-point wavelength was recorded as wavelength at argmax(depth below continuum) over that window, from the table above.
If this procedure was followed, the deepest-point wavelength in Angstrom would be 4097.11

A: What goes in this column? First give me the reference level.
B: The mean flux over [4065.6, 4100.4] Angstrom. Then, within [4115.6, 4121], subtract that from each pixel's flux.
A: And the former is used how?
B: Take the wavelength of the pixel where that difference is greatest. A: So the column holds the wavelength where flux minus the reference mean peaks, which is 4116.02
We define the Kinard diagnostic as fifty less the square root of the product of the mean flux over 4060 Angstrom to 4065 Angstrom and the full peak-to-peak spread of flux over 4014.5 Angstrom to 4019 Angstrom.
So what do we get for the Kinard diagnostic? 47.5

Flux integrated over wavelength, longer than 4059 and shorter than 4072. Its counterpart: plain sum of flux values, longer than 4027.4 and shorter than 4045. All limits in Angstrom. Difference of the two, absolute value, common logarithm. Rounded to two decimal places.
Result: 2.06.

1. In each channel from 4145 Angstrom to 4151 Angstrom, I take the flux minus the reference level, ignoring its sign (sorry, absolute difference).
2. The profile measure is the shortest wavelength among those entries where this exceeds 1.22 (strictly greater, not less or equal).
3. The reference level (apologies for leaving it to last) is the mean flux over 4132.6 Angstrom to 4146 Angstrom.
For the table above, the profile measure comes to 4148.37 Angstrom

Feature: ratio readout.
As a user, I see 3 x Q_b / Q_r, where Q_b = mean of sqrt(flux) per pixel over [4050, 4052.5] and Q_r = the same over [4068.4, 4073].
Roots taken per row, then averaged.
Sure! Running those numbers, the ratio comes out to 3.08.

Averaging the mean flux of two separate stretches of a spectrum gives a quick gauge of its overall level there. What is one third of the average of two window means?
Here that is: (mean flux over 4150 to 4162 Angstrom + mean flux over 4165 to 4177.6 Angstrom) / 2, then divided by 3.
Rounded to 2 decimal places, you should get 5.72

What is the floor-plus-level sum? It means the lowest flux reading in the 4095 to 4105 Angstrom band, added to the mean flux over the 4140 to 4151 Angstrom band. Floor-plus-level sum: 29.5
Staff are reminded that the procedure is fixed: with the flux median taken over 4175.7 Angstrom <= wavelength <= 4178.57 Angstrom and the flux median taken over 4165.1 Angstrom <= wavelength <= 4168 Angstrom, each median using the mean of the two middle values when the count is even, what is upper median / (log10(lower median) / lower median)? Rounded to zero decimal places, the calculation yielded 223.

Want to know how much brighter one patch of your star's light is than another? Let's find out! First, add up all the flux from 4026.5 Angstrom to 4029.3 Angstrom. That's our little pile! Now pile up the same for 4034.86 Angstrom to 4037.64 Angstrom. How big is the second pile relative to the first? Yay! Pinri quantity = 1.00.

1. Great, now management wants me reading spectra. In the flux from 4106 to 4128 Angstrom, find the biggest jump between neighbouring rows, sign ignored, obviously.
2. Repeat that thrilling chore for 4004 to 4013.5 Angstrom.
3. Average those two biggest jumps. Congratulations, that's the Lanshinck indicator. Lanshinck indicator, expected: 0.475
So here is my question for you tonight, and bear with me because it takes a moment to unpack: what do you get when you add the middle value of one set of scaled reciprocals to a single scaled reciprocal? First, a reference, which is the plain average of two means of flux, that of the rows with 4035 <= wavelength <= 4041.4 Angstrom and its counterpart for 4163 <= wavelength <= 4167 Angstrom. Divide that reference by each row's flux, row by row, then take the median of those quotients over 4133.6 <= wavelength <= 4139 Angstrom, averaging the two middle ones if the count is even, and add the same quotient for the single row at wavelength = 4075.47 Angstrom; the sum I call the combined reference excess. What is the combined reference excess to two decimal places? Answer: 2.21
